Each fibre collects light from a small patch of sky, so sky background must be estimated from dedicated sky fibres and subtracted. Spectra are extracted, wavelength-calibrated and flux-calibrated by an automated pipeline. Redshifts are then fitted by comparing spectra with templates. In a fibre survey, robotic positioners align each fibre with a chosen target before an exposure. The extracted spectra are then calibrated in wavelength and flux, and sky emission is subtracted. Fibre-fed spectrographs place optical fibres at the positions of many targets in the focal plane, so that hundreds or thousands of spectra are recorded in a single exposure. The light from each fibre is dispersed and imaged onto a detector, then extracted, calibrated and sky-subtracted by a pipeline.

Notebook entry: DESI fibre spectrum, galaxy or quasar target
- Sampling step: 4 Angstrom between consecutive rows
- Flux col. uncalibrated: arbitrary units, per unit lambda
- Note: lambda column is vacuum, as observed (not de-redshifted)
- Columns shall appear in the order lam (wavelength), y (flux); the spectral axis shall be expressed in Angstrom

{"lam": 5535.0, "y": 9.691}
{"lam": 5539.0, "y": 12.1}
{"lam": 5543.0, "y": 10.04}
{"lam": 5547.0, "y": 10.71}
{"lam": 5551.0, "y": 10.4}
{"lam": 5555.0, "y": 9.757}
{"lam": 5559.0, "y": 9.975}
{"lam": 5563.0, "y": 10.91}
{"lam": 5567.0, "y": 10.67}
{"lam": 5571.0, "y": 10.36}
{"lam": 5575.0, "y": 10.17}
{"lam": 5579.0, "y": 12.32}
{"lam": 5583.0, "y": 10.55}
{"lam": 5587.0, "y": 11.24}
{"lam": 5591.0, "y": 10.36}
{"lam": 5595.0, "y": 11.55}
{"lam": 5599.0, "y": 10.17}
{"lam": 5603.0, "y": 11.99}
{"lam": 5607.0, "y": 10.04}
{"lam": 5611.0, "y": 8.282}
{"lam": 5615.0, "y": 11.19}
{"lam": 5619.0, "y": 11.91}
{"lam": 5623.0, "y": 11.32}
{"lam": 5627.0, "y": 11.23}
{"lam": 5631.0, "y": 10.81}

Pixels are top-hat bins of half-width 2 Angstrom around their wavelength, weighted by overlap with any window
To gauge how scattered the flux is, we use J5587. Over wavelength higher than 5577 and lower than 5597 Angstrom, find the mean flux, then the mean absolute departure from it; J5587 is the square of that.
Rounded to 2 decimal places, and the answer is 0.36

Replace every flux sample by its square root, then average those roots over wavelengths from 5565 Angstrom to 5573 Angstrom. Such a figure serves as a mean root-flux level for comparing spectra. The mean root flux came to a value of 3.24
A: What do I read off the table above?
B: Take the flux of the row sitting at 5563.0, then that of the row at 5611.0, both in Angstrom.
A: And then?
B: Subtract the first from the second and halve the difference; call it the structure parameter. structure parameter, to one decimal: -1.3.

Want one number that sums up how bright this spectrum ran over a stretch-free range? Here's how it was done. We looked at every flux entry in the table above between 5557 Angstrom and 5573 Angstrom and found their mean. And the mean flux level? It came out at 10.5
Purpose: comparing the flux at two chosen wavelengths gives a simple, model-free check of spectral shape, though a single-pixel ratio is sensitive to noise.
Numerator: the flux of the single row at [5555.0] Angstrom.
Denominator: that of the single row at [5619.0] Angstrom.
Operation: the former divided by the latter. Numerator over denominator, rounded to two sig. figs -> 0.82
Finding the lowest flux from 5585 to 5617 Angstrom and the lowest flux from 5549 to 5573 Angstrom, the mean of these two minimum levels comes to 9.0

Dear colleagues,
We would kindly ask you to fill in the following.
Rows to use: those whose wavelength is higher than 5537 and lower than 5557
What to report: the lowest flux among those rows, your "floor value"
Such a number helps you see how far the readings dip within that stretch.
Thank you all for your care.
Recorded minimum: 9.757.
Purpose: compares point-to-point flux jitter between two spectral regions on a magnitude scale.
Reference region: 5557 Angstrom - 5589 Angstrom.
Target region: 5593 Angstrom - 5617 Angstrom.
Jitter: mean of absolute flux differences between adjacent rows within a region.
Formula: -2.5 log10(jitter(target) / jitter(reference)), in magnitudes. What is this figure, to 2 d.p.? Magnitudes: -0.85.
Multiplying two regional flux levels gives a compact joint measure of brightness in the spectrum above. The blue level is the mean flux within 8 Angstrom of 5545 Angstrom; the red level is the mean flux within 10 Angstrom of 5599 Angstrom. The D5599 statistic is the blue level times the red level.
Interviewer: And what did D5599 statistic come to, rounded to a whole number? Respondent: 117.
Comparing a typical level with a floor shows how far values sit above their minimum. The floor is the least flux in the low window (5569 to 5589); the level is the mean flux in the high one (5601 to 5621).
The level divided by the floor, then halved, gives 0.53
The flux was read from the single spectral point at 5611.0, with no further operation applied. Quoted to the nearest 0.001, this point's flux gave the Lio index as 8.282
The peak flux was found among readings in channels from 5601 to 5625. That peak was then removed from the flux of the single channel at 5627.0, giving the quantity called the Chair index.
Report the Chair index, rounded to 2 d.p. -0.76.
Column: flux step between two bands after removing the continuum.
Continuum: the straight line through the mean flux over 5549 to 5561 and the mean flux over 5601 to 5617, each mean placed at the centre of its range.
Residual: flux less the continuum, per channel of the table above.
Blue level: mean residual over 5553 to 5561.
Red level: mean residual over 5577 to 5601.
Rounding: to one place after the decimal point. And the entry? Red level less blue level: 1.0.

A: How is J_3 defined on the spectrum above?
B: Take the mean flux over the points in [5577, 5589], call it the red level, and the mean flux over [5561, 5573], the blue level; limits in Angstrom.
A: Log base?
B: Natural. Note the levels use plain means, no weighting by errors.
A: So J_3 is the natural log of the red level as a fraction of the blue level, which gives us 0.07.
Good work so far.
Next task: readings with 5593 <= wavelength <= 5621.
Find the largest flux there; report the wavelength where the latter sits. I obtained 5603.0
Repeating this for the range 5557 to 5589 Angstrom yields 5579.0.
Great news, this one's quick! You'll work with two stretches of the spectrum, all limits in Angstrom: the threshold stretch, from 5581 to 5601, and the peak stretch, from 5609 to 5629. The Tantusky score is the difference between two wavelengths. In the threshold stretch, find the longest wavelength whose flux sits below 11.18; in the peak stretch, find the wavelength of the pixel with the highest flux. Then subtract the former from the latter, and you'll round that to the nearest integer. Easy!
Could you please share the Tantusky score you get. 20 Angstrom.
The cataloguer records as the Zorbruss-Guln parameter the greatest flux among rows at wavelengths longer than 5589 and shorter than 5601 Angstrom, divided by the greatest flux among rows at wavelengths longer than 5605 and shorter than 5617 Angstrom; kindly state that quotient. 1.03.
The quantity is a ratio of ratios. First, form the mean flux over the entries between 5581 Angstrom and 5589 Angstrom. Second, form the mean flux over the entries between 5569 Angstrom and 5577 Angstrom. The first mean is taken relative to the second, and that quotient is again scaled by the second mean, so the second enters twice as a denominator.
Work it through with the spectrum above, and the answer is 0.103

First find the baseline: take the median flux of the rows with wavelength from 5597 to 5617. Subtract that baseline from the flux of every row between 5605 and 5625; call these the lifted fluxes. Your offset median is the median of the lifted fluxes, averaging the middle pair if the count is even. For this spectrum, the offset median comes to 1.0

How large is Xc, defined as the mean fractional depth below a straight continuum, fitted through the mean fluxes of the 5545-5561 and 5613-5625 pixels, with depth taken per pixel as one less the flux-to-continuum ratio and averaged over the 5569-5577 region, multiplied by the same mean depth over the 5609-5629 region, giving 0.0019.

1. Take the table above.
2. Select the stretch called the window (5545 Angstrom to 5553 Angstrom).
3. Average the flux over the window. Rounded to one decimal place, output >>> 10.6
